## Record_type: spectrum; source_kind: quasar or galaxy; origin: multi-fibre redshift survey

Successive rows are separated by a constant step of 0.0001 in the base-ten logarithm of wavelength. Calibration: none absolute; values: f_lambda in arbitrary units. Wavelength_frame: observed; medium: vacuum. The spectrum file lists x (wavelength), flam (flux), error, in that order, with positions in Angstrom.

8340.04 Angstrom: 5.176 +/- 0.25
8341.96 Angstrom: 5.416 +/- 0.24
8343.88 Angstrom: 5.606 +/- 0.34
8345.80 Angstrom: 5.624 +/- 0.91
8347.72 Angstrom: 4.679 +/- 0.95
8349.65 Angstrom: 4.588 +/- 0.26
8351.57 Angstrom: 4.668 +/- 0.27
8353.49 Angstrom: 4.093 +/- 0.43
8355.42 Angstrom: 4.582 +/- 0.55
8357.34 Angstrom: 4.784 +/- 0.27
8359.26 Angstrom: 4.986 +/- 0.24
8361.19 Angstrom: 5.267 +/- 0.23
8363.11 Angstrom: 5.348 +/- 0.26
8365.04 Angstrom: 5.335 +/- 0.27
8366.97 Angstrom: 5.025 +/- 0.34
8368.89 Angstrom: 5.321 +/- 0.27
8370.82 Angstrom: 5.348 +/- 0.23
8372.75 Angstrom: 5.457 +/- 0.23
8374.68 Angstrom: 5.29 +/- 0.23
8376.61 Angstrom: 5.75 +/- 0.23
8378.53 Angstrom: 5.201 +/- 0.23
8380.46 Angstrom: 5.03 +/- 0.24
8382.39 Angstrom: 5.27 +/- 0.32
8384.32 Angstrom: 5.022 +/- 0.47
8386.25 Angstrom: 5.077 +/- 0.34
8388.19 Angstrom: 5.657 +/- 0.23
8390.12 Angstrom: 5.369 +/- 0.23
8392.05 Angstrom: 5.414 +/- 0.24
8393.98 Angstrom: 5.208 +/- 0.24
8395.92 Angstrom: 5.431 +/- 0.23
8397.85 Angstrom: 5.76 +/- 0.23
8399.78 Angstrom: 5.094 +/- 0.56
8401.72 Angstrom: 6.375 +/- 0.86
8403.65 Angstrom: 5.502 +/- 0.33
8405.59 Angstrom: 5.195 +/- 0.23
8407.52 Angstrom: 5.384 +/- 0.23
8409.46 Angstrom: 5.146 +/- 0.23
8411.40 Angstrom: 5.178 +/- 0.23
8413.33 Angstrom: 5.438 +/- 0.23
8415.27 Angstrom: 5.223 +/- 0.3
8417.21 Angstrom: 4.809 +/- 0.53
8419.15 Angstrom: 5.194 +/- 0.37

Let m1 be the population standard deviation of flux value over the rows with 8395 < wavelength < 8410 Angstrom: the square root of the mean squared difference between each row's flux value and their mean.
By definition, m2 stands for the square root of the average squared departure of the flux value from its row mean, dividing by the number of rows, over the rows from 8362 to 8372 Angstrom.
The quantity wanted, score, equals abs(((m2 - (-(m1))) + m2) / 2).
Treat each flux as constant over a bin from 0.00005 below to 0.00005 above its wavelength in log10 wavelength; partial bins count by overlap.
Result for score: 0.32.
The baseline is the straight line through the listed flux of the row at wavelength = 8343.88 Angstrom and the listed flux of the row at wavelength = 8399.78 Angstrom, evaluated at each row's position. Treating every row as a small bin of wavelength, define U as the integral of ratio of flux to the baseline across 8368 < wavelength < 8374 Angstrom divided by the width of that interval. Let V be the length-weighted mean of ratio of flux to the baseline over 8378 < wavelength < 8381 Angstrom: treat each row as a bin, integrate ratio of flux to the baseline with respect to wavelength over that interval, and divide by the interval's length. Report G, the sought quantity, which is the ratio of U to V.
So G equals 1.03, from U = 1.002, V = 0.97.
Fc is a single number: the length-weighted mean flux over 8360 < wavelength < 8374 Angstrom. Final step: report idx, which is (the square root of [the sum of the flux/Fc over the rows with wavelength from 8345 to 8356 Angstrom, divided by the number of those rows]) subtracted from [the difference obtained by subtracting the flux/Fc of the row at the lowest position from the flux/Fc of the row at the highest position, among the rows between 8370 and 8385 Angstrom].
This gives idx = -1.005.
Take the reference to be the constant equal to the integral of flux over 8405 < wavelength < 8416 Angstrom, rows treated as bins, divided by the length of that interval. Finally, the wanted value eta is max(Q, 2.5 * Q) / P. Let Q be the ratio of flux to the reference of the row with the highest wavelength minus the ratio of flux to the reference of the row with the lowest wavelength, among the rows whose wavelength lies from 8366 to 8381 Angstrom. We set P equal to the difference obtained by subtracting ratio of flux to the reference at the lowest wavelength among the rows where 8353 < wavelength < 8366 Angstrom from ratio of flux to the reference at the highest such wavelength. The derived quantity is 0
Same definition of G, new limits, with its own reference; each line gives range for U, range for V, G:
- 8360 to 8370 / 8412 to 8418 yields 0.93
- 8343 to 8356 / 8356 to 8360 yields 0.98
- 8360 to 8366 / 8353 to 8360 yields 1.16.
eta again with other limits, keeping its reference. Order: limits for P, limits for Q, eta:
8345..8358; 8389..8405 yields 0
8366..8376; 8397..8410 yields -2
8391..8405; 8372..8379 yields -3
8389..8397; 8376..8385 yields -12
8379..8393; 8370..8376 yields 0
